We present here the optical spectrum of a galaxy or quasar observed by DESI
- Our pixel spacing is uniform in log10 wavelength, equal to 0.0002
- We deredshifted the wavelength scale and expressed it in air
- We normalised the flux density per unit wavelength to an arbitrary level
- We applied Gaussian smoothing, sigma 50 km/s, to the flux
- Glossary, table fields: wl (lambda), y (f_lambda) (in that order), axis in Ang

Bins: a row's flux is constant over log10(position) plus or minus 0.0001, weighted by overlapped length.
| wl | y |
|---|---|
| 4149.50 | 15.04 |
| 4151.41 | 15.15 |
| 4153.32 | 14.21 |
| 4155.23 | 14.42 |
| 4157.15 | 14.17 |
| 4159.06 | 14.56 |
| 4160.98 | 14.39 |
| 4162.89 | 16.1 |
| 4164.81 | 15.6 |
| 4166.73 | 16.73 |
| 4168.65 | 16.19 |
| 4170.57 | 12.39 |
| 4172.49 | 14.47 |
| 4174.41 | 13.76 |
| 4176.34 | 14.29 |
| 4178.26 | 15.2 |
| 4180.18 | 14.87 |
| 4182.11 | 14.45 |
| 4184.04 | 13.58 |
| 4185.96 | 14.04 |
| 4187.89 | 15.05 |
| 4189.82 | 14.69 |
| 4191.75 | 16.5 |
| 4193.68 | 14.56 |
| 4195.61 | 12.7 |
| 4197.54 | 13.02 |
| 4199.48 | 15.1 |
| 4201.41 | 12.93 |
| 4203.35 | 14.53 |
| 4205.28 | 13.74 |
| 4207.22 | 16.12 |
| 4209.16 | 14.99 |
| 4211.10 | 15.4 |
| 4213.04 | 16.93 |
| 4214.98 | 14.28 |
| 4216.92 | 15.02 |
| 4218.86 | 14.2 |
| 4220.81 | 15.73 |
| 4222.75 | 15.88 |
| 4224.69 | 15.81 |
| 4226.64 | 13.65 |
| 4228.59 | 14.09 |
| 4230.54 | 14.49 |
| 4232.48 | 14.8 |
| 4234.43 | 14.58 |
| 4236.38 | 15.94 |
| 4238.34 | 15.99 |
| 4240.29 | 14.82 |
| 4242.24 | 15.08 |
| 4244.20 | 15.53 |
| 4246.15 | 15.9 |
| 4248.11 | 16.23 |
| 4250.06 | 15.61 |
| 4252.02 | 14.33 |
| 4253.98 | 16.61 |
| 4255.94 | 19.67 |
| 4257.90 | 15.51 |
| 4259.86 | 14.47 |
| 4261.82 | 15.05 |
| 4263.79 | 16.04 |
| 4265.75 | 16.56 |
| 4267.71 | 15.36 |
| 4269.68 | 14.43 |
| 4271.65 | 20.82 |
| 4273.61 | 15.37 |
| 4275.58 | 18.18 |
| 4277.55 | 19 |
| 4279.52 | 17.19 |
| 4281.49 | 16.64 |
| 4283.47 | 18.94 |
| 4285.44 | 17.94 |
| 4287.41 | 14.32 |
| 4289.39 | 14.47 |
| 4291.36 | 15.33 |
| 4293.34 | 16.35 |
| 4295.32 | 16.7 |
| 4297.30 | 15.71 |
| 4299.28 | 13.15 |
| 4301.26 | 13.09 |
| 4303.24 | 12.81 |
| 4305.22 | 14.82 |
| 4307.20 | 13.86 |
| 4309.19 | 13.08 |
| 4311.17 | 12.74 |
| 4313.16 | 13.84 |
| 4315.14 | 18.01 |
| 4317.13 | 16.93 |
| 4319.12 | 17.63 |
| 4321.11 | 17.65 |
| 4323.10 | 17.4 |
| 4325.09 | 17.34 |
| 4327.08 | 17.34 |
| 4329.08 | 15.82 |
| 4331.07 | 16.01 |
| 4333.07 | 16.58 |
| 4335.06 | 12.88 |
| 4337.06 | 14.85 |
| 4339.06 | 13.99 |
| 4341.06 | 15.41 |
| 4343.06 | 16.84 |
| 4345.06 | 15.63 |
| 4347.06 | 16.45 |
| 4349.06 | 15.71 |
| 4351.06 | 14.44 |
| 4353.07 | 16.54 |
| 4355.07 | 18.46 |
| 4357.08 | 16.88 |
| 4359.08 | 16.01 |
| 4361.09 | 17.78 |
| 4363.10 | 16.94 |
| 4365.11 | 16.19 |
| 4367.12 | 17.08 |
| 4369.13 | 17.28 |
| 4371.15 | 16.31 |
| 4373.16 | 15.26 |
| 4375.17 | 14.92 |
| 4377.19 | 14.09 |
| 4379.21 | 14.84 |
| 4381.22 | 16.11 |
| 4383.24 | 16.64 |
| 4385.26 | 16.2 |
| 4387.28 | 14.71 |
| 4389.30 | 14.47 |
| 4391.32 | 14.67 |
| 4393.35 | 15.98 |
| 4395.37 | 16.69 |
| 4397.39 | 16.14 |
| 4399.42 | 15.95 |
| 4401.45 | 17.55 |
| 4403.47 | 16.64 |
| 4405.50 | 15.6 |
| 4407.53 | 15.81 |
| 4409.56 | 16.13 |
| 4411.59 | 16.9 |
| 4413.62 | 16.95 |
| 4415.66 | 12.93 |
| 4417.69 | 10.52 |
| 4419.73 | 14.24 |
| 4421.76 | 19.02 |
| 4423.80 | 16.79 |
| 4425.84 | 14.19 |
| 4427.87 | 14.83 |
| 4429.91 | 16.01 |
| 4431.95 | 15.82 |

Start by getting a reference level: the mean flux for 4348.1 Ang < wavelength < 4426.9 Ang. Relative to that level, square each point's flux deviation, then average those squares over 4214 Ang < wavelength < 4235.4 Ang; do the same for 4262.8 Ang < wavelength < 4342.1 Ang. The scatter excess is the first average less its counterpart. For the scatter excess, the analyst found -2.0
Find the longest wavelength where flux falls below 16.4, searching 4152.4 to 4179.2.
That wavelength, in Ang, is 4178.26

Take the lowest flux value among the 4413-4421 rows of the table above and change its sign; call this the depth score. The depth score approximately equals -10.5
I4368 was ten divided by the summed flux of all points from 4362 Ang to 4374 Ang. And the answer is 0.101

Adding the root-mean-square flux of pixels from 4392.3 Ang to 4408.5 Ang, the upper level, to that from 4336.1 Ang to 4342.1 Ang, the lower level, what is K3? 31.1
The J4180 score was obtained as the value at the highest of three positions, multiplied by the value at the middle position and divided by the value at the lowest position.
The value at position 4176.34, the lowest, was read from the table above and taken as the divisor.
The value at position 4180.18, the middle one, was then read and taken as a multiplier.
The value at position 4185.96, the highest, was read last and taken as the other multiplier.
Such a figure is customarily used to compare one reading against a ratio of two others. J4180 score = 14.6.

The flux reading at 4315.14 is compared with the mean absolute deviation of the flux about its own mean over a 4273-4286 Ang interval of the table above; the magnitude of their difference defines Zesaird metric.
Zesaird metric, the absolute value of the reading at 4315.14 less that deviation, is 17.0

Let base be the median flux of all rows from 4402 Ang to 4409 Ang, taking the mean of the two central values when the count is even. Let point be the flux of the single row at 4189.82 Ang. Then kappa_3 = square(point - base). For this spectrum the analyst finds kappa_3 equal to 1.3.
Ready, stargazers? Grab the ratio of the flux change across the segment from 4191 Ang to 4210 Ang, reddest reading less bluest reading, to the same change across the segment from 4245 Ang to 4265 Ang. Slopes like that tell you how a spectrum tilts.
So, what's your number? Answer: -10.8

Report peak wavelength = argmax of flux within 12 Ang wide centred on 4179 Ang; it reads 4178.26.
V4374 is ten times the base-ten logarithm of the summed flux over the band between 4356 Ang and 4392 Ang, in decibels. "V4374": 24.6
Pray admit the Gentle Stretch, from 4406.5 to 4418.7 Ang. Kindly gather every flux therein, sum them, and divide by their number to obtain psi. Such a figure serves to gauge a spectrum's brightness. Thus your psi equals 14.9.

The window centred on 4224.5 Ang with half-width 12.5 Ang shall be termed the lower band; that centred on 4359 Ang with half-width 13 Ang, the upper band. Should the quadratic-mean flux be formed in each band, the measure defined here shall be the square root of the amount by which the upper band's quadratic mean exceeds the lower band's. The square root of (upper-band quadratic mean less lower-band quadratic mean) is 1.26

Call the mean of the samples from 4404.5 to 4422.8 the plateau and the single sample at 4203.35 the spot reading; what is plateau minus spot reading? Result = 1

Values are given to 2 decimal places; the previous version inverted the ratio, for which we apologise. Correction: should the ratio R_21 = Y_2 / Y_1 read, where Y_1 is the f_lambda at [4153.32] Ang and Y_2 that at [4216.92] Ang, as 1.06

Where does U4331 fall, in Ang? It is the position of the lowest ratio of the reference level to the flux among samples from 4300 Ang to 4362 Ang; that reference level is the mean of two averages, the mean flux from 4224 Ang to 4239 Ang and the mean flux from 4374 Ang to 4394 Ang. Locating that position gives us 4355.07 Ang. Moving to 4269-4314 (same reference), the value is 4271.65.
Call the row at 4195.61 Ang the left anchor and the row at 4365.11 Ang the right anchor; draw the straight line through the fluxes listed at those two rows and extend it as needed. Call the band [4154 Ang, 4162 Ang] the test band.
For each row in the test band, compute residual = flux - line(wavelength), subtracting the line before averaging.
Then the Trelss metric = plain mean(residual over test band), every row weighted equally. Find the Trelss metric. 2.5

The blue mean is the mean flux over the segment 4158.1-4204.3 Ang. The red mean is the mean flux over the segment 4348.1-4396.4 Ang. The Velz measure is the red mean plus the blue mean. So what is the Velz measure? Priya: 30.6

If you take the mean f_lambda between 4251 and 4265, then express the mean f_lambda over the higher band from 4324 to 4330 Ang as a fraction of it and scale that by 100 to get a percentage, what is 106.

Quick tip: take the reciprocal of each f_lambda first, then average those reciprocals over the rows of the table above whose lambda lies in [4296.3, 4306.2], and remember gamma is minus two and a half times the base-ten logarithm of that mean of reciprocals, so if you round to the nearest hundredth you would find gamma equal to 2.85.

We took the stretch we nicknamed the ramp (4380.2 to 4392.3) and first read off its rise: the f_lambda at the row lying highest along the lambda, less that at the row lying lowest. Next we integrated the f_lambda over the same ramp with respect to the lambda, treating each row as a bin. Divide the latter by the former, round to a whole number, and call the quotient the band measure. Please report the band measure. -130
